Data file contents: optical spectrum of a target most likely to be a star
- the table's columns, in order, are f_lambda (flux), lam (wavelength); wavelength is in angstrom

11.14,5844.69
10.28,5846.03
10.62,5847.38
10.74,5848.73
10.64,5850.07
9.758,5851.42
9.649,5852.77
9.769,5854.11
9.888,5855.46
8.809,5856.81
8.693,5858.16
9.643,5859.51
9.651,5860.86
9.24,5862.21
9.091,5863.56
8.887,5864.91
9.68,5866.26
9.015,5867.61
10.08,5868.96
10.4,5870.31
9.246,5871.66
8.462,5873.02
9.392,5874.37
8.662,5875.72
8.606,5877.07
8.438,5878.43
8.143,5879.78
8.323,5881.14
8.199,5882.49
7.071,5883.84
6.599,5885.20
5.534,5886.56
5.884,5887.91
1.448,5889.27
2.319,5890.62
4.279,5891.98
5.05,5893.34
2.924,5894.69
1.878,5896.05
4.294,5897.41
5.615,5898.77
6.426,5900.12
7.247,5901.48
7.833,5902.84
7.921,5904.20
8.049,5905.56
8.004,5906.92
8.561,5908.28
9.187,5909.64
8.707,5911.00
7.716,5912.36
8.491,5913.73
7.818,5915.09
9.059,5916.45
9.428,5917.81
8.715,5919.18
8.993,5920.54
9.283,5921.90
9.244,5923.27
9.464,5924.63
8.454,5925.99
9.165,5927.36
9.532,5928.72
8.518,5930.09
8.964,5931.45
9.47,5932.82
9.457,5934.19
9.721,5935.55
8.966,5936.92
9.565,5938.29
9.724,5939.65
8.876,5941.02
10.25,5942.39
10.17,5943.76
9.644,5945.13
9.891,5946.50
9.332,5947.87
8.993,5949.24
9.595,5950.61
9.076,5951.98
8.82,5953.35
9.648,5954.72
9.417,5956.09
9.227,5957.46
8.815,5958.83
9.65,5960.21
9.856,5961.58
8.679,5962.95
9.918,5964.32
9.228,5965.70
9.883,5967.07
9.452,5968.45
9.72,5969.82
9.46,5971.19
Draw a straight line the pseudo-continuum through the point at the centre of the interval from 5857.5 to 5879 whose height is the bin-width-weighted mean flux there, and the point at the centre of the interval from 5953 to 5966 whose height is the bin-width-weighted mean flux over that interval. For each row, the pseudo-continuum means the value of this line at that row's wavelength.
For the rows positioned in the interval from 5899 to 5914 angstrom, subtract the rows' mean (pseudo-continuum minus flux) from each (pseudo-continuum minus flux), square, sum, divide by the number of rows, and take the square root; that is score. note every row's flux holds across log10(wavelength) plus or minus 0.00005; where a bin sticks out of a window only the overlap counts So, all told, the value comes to 0.71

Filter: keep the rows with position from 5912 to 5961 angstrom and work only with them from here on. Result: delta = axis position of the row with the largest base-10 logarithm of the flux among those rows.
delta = 5942.39 angstrom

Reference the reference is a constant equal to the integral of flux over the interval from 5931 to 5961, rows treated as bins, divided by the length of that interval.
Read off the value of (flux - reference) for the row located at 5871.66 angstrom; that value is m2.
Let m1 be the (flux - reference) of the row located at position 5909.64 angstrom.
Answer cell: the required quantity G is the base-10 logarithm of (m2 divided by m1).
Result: -0.1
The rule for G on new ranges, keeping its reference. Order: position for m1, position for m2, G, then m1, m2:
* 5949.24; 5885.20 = 0.8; -0.4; -2.8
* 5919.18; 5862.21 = -0.6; -0.7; -0.2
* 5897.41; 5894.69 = 0.1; -5.1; -6.5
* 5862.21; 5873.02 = 0.7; -0.2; -1.0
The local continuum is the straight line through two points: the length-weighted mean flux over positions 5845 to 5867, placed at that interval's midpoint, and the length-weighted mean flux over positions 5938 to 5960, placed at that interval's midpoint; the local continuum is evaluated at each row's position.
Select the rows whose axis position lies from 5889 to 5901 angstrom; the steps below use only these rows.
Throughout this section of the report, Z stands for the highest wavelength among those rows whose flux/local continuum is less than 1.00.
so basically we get 5900.12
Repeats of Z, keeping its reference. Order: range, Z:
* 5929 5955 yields 5953.35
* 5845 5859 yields 5858.16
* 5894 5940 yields 5936.92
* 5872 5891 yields 5890.62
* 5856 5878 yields 5877.07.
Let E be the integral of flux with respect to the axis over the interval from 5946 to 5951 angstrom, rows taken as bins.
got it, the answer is 47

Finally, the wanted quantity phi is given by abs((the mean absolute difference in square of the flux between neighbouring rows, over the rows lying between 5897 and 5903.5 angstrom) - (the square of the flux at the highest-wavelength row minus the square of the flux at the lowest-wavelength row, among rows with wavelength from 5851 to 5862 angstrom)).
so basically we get 13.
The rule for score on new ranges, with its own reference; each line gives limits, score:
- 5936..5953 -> 0.45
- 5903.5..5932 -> 0.55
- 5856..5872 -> 0.50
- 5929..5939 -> 0.40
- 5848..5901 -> 2.54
